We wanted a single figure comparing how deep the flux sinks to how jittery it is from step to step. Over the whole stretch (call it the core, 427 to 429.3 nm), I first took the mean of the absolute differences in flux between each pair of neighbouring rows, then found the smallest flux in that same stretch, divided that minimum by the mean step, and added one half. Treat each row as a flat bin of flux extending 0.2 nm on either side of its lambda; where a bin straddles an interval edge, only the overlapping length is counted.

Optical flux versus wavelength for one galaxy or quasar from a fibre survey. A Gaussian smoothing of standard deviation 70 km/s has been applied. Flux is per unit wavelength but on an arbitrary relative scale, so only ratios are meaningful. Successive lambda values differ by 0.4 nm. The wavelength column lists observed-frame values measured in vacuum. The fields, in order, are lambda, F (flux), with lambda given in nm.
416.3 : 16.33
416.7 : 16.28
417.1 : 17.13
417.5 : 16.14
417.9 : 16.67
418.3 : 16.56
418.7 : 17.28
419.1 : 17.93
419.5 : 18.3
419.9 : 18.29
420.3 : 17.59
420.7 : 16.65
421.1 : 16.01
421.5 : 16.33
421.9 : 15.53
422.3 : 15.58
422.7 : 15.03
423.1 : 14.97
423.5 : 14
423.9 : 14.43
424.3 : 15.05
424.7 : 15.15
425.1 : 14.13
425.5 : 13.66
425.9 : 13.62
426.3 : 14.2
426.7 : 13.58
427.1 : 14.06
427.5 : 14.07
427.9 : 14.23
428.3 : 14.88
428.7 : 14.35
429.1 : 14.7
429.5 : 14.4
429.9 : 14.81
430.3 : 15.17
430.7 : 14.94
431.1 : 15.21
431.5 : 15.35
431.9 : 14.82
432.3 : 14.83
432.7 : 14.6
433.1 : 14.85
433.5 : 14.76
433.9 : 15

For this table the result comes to 42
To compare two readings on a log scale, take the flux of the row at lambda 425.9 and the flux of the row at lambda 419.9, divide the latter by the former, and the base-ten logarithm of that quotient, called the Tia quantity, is 0.13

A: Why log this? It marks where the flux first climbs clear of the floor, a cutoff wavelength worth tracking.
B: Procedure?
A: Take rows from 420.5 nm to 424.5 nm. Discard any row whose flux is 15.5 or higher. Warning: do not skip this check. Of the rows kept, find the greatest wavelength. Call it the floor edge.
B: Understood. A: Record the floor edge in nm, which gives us 424.3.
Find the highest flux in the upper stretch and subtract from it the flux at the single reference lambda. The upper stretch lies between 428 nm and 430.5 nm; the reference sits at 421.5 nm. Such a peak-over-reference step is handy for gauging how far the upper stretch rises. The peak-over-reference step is -1.2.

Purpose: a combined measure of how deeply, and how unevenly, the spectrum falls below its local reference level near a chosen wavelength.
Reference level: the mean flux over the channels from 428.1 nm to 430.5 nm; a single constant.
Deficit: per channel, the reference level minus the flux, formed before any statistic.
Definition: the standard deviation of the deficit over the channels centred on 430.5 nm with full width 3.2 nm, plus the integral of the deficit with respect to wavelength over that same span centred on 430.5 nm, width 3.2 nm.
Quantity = 0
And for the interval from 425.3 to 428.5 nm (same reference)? 3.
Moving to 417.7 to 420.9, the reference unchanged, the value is -8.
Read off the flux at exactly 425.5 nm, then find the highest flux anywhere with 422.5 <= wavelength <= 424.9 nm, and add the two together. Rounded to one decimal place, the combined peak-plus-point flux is 28.8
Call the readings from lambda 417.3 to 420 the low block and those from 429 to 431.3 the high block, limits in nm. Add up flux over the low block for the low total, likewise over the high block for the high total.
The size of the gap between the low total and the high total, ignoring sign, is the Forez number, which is 32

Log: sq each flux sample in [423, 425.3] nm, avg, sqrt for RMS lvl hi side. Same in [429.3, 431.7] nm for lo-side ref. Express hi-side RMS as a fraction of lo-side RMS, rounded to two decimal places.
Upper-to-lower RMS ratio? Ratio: 0.98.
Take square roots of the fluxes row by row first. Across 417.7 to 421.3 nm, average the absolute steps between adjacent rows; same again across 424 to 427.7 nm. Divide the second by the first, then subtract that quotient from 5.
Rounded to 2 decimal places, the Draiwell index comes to 4.11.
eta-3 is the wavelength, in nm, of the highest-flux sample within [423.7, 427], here 424.7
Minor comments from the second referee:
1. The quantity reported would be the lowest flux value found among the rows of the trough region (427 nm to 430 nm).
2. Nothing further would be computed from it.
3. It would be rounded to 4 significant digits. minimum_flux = 14.06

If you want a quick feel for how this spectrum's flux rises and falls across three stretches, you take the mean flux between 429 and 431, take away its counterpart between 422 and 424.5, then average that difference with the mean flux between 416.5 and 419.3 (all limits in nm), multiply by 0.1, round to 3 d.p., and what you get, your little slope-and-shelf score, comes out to 0.841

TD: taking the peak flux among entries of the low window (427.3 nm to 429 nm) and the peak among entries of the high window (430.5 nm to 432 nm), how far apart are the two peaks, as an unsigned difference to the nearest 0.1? 0.5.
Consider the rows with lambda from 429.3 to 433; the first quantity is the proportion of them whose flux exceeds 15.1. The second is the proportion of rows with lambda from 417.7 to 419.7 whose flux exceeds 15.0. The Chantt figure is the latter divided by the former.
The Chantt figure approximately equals 3.0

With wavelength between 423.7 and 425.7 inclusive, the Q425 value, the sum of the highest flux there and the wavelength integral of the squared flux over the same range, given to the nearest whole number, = 435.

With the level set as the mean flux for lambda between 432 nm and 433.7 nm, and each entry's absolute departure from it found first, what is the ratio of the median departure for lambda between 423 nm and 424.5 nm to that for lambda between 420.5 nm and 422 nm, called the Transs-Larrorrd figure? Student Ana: 0.2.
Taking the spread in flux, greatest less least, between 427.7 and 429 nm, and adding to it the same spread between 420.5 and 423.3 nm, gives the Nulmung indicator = 2.3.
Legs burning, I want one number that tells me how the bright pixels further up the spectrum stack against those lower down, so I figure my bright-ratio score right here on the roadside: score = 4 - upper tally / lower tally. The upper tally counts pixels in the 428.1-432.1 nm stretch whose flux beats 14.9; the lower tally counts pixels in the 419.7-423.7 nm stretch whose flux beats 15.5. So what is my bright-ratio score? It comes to 3.4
